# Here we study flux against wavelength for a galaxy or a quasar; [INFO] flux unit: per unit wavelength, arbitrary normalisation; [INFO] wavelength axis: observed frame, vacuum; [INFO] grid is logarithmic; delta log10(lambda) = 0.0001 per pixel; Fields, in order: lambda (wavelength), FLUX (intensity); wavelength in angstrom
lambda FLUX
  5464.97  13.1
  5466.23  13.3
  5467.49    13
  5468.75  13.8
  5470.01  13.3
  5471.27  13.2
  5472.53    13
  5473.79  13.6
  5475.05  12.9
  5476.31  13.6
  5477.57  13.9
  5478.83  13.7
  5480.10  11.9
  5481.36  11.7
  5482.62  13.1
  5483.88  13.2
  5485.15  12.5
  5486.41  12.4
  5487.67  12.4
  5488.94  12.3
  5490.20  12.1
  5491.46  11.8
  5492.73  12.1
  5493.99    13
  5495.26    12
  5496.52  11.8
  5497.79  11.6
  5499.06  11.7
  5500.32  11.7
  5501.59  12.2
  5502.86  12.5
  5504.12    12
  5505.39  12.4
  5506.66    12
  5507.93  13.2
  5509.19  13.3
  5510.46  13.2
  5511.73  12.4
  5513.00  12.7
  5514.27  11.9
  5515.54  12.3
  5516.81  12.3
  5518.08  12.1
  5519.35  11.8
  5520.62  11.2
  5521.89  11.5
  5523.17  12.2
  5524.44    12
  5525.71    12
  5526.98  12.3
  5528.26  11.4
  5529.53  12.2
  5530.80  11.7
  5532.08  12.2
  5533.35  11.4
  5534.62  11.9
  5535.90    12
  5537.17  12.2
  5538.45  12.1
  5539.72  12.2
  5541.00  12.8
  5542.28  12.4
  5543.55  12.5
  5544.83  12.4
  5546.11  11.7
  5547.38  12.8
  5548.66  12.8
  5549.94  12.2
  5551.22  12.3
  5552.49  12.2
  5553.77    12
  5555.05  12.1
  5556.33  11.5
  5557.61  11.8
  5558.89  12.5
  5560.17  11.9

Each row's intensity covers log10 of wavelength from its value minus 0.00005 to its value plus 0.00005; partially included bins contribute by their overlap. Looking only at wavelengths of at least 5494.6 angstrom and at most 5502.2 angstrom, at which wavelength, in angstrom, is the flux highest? 5501.59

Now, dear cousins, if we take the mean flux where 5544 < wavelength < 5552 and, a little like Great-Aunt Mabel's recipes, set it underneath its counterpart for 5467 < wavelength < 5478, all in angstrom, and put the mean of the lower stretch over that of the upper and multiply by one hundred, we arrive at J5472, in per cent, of 108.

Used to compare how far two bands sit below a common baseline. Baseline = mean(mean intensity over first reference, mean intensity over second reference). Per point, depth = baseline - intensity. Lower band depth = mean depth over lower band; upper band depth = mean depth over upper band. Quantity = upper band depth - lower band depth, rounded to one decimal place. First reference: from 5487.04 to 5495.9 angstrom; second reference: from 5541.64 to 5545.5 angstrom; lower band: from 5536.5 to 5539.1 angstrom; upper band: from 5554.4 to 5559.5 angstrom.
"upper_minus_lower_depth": 0.2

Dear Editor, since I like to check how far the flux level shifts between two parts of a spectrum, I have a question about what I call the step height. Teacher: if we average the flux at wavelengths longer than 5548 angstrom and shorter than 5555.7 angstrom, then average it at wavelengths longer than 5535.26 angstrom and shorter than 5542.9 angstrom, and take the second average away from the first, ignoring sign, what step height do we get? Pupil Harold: 0.0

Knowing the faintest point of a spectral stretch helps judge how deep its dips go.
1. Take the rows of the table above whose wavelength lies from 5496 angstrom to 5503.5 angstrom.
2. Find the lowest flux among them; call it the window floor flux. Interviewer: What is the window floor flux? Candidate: 11.6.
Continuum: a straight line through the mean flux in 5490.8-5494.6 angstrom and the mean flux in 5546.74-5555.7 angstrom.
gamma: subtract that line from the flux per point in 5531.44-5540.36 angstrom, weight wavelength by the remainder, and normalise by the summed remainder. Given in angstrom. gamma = 5535.0 angstrom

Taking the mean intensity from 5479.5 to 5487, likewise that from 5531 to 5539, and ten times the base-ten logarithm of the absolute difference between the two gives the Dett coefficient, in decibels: -3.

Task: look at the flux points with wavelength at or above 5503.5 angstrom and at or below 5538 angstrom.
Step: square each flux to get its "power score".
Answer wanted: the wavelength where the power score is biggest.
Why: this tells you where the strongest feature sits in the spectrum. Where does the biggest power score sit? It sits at 5509.19 angstrom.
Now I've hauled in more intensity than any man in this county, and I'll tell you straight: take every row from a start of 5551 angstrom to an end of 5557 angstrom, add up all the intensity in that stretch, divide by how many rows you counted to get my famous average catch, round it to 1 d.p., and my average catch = 12.0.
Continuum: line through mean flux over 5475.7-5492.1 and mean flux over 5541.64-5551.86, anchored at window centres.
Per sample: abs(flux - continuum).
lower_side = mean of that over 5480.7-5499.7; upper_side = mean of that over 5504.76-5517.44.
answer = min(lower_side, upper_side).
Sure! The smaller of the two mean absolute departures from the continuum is 0.42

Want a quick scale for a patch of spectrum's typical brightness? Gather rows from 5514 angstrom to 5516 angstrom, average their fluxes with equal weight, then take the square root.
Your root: 3.48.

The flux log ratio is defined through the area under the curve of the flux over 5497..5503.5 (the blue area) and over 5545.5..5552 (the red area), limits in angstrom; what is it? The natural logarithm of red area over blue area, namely 0.04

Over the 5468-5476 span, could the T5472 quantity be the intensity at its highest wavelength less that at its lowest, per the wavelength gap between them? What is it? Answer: -0.14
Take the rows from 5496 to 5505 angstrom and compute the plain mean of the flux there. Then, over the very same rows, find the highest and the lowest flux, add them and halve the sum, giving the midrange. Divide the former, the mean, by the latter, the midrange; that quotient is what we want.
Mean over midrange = 0.99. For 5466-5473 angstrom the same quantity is 0.99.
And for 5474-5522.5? 0.99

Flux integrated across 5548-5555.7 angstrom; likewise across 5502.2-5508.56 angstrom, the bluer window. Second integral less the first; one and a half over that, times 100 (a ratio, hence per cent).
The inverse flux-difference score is -10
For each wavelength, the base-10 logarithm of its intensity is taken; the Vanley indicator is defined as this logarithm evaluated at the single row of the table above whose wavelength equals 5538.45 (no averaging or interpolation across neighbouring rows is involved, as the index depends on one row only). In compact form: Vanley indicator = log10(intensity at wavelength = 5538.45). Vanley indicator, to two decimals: 1.08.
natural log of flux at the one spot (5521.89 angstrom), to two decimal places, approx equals 2.44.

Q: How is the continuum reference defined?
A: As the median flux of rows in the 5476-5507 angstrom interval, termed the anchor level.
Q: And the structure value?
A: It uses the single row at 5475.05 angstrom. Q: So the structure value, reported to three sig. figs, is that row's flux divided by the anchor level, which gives 1.06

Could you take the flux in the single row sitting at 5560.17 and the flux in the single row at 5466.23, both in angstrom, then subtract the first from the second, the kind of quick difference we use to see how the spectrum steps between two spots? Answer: 1.4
